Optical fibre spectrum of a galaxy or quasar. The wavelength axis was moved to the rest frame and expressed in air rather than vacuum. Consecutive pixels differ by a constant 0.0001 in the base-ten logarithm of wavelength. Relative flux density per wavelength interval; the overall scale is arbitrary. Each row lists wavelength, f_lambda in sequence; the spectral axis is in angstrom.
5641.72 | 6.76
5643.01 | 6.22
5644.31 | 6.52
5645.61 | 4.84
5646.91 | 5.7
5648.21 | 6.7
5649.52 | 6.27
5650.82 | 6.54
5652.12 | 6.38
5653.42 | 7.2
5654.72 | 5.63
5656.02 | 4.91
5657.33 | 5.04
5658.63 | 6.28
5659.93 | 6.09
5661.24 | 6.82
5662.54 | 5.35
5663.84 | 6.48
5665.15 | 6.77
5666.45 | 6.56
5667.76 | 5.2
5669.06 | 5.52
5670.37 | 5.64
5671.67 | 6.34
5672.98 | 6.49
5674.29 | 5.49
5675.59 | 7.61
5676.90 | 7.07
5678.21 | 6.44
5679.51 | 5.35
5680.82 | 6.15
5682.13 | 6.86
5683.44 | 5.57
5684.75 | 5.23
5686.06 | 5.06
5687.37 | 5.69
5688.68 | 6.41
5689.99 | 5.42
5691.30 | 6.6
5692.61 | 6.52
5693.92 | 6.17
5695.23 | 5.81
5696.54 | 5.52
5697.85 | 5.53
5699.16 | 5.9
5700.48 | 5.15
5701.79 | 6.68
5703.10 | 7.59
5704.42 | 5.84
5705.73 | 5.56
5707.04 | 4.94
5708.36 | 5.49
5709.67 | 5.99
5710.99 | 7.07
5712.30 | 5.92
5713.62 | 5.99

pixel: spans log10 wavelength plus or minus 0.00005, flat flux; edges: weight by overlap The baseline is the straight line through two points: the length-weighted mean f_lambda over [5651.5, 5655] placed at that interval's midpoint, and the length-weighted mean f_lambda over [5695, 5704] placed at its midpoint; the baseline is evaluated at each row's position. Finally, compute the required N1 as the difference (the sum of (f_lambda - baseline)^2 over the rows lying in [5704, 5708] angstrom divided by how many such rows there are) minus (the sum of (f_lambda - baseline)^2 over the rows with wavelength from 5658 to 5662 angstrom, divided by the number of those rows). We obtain 0.30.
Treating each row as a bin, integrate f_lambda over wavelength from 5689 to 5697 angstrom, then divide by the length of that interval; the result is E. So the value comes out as 6.04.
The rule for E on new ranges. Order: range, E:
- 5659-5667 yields 6.34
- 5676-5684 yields 6.29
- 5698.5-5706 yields 6.15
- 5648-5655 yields 6.48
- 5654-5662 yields 5.80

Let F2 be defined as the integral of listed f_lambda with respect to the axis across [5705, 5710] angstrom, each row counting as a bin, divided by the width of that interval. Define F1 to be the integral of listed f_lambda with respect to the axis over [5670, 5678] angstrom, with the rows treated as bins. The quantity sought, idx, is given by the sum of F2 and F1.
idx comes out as 57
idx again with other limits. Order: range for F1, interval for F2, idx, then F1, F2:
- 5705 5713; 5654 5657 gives 52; 47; 5.28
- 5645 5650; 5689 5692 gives 35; 29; 6.06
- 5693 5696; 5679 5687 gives 24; 18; 5.70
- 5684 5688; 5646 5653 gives 28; 21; 6.29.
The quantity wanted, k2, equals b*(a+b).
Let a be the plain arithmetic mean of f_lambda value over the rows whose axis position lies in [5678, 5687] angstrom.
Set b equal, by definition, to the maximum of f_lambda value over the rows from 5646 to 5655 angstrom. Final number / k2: 94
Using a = 5.8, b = 7.2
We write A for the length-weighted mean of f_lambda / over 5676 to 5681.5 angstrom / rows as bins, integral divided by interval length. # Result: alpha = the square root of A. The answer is 2.51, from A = 6.3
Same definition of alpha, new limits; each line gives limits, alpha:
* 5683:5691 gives 2.37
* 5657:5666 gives 2.48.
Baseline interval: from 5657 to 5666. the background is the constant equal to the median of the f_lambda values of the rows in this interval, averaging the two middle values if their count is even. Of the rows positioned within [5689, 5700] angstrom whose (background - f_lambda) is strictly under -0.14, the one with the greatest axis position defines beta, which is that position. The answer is 5692.61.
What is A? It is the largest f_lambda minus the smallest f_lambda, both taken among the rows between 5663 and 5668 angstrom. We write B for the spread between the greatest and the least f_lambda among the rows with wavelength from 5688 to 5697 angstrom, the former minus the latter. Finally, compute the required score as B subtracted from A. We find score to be 0.4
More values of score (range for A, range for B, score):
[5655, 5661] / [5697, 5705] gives -1.1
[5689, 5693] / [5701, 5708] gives -1.5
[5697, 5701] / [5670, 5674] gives -0.1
